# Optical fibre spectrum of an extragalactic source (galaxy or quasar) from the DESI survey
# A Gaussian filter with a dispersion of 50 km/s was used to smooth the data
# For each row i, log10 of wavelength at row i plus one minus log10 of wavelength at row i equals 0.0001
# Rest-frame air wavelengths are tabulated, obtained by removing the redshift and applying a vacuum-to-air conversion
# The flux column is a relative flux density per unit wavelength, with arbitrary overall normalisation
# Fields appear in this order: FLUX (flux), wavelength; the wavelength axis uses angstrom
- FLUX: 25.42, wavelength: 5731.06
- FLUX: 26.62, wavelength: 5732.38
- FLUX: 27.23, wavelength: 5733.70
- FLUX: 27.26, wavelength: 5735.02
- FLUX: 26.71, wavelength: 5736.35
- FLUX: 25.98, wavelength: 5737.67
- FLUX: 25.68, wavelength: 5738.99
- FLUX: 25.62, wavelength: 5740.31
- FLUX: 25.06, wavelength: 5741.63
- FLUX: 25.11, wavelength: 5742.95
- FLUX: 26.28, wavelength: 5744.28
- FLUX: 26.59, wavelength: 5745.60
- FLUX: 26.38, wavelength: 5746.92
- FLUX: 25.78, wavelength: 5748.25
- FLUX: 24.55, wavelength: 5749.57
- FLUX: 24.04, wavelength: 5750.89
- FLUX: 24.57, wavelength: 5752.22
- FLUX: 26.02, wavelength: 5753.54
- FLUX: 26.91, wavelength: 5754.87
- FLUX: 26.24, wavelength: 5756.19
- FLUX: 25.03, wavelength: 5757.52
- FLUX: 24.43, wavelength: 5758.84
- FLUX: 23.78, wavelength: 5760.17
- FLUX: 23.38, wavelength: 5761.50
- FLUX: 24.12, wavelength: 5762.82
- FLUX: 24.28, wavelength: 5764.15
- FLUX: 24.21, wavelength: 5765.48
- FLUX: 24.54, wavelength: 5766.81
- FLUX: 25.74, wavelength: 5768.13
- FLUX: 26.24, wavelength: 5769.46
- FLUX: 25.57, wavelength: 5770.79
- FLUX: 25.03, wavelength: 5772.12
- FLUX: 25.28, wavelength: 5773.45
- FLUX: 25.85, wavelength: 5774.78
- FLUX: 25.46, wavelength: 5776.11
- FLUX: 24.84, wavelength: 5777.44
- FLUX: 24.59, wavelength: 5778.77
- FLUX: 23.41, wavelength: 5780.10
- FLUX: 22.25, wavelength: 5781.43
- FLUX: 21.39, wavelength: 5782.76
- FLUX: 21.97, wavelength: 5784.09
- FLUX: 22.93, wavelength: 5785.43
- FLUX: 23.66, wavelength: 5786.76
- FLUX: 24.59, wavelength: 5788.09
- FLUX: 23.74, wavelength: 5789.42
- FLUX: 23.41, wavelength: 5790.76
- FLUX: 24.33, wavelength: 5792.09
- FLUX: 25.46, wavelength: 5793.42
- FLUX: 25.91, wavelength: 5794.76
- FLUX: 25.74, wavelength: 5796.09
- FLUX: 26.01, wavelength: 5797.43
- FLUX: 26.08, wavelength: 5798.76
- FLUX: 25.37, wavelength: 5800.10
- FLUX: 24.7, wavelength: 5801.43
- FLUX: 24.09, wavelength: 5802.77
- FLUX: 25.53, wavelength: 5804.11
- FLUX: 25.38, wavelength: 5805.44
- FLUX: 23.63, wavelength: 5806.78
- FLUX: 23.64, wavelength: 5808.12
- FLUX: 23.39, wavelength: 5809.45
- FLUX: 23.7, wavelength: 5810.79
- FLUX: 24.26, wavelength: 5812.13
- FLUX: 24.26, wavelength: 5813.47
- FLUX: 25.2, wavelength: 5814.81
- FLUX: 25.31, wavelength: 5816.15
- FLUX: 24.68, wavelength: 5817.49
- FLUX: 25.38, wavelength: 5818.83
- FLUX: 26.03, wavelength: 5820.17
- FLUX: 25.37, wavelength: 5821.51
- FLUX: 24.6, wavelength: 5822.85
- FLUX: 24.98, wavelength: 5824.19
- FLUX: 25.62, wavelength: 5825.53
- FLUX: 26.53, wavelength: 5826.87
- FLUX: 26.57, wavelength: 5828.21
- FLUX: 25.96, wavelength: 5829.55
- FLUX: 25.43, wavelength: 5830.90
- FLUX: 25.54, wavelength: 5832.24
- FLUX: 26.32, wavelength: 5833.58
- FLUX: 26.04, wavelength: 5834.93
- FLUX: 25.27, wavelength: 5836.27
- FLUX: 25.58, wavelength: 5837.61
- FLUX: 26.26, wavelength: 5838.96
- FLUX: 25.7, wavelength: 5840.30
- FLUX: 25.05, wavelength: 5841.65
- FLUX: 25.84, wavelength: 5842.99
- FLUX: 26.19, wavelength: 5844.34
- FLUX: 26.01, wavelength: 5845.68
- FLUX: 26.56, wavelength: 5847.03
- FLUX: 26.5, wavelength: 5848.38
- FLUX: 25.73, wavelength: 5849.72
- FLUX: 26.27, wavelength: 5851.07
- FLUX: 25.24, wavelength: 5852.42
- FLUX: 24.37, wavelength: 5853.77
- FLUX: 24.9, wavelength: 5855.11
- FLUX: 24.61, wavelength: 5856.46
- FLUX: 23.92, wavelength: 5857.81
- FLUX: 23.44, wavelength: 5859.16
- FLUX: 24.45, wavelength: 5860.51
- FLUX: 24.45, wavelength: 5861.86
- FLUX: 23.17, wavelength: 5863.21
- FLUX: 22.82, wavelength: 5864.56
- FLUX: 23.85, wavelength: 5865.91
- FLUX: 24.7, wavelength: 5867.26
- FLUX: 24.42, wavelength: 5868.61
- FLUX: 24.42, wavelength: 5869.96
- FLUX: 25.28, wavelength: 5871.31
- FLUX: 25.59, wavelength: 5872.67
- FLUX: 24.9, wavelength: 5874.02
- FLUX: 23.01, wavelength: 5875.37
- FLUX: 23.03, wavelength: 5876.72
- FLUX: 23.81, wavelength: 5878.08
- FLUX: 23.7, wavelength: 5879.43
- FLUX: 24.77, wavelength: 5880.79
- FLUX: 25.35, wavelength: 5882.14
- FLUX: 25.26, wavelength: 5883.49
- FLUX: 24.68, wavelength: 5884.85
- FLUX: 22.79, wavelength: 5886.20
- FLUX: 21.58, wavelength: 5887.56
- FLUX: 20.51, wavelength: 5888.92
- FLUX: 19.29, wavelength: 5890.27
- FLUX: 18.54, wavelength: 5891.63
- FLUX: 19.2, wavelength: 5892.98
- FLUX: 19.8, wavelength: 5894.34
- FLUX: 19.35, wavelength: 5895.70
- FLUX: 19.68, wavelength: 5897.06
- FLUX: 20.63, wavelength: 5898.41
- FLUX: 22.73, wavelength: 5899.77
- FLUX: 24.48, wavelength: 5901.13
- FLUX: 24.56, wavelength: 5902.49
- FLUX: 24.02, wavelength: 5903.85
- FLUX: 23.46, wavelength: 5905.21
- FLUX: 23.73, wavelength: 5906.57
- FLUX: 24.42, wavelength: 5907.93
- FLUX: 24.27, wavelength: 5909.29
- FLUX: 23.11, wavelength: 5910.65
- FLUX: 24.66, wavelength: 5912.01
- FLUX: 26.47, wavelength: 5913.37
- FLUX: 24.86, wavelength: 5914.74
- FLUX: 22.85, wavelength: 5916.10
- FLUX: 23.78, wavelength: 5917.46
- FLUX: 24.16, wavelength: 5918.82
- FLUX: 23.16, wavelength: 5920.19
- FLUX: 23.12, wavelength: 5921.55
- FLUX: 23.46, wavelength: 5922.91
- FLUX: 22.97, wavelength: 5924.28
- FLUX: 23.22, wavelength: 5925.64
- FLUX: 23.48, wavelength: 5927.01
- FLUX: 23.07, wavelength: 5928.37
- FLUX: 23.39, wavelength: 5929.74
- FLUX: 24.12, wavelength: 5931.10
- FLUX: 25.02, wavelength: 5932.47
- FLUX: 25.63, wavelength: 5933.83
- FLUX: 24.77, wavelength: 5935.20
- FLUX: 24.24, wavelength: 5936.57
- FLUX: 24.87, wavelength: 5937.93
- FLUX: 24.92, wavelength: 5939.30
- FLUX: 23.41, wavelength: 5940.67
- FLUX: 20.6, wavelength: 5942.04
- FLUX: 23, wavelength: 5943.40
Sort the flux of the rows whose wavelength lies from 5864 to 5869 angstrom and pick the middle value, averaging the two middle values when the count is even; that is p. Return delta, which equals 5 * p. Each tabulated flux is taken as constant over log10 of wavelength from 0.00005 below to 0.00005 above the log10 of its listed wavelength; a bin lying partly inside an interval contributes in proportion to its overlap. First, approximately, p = 24.1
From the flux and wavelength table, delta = 121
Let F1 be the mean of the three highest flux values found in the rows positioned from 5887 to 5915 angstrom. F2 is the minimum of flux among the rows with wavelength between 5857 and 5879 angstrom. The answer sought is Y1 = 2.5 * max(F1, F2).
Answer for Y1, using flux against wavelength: 63.3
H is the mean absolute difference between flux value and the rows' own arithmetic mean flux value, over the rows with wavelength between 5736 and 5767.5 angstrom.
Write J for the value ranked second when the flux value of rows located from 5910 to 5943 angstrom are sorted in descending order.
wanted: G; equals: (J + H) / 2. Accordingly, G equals 13.3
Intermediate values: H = 0.9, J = 25.63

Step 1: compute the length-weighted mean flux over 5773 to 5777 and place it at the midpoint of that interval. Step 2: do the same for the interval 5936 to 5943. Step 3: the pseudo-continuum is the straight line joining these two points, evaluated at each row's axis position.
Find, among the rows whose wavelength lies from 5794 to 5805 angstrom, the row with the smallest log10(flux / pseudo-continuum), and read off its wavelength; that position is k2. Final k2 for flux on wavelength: 5802.77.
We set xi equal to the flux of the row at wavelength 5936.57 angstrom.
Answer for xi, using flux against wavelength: 24.24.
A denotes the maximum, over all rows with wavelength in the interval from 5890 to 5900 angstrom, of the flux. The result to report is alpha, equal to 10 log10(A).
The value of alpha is 13.6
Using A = 22.73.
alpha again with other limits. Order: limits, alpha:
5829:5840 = 14.2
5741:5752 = 14.2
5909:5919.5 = 14.2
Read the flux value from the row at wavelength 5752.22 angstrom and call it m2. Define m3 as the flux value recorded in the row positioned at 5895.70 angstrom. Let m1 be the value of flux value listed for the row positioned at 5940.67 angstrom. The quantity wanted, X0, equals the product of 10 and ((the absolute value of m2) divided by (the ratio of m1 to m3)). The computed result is 203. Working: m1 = 23.41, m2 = 24.57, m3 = 19.35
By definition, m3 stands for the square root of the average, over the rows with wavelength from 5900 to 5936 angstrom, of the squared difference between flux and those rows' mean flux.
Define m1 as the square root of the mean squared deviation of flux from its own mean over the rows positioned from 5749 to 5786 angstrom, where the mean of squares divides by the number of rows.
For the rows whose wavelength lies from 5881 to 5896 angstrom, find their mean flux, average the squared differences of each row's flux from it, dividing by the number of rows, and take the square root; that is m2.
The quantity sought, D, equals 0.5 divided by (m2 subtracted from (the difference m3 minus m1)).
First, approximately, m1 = 1.31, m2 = 2.49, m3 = 0.87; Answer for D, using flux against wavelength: -0.17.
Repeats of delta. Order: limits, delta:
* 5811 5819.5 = 125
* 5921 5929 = 116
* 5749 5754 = 123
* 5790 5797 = 127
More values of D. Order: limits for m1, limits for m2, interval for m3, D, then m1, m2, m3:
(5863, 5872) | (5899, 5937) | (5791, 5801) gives -0.45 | 0.80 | 0.88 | 0.56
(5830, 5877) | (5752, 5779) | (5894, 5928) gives -1.84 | 1.06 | 0.89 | 1.67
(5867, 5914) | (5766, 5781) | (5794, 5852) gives -0.24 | 2.14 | 0.75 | 0.85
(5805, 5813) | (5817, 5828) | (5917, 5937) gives -0.97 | 0.67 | 0.62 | 0.77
